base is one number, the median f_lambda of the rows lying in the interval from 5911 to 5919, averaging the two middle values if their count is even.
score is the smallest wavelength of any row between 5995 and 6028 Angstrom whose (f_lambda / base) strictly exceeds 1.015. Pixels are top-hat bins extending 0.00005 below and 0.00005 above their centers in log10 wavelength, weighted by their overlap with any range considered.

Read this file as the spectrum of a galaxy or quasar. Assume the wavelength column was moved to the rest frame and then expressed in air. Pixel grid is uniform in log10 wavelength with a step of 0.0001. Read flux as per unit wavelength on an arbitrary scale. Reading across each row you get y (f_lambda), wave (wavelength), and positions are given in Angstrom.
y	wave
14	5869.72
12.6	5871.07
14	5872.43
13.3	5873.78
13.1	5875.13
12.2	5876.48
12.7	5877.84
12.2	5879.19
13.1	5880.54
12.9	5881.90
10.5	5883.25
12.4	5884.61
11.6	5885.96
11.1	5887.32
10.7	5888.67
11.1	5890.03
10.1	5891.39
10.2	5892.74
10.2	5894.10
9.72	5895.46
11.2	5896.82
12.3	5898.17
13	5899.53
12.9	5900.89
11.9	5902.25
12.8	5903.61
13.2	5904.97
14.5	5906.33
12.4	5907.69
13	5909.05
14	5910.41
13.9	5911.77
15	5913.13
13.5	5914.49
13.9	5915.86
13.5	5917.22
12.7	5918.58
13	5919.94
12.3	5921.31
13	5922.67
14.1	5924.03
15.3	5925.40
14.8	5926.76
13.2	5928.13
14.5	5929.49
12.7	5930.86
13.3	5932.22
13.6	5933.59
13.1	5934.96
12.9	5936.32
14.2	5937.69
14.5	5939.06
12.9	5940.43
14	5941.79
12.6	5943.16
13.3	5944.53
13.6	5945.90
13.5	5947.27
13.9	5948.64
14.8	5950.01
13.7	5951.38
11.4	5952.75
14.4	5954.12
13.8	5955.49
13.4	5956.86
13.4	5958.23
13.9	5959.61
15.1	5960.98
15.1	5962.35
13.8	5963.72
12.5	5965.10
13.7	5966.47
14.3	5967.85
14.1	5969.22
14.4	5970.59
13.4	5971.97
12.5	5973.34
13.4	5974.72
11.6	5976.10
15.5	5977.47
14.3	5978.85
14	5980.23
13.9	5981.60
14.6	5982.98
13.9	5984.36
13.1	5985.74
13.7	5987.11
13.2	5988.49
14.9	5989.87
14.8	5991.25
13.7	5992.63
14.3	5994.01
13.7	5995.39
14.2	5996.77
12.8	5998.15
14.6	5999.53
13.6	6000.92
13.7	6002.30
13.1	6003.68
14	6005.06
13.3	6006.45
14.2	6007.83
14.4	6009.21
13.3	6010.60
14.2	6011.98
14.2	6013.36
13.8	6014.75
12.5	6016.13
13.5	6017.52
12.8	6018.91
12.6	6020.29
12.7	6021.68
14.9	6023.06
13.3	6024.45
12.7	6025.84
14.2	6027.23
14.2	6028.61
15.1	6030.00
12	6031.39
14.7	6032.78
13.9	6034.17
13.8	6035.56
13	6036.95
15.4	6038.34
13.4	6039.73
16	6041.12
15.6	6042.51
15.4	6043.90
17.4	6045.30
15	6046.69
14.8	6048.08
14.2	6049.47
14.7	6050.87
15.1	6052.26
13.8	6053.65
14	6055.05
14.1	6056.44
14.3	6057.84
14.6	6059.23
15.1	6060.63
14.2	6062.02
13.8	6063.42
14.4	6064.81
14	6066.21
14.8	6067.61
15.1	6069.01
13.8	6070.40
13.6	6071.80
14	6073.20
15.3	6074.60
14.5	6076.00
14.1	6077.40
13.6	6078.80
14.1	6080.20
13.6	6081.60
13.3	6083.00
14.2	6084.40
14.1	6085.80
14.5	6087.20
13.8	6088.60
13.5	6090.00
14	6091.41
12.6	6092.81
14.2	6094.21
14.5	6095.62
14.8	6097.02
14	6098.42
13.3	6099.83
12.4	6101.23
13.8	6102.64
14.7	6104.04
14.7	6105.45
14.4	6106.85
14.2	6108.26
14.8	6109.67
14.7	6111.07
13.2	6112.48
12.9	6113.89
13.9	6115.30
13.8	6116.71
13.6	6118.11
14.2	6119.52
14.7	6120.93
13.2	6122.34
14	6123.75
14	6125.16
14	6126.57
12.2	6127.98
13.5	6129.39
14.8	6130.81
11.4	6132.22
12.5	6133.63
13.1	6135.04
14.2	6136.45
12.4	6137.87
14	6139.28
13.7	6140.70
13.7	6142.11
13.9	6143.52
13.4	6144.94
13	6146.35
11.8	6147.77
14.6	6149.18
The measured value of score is 5996.77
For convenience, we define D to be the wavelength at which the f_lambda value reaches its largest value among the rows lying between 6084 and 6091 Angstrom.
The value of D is 6087.20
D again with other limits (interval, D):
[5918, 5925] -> 5924.03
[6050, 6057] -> 6052.26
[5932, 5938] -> 5937.69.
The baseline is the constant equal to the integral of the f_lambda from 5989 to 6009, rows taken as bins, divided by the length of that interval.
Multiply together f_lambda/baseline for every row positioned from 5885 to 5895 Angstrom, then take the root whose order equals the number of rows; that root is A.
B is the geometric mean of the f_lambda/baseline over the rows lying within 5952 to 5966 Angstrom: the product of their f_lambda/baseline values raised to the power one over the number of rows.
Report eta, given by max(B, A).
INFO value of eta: 0.98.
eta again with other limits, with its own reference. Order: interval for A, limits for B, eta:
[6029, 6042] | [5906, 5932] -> 1.01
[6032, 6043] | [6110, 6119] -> 1.04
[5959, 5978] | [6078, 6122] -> 1.00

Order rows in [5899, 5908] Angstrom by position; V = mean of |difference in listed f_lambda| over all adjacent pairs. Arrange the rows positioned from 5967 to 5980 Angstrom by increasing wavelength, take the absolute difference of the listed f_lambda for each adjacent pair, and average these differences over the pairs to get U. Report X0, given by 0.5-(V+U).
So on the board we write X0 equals -1.7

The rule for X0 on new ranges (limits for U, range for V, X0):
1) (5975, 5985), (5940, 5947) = -1.5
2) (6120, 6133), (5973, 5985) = -2.0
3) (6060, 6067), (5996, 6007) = -1.0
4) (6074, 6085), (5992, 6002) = -1.0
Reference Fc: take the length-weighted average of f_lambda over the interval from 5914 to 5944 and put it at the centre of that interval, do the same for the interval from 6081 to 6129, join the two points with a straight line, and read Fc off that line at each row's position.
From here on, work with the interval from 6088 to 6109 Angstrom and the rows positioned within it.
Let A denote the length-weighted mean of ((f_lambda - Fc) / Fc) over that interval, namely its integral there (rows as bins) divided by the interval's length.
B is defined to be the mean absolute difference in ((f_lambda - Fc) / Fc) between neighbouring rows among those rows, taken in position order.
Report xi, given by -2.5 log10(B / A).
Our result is -2.6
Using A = 0.005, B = 0.05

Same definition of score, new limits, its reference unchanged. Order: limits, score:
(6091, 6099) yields 6091.41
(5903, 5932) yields 5906.33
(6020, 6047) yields 6023.06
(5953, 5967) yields 5954.12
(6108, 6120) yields 6108.26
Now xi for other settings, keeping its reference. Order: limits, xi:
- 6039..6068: 0.2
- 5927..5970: -2.4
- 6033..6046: -0.2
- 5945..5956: -3.2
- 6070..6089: -1.0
